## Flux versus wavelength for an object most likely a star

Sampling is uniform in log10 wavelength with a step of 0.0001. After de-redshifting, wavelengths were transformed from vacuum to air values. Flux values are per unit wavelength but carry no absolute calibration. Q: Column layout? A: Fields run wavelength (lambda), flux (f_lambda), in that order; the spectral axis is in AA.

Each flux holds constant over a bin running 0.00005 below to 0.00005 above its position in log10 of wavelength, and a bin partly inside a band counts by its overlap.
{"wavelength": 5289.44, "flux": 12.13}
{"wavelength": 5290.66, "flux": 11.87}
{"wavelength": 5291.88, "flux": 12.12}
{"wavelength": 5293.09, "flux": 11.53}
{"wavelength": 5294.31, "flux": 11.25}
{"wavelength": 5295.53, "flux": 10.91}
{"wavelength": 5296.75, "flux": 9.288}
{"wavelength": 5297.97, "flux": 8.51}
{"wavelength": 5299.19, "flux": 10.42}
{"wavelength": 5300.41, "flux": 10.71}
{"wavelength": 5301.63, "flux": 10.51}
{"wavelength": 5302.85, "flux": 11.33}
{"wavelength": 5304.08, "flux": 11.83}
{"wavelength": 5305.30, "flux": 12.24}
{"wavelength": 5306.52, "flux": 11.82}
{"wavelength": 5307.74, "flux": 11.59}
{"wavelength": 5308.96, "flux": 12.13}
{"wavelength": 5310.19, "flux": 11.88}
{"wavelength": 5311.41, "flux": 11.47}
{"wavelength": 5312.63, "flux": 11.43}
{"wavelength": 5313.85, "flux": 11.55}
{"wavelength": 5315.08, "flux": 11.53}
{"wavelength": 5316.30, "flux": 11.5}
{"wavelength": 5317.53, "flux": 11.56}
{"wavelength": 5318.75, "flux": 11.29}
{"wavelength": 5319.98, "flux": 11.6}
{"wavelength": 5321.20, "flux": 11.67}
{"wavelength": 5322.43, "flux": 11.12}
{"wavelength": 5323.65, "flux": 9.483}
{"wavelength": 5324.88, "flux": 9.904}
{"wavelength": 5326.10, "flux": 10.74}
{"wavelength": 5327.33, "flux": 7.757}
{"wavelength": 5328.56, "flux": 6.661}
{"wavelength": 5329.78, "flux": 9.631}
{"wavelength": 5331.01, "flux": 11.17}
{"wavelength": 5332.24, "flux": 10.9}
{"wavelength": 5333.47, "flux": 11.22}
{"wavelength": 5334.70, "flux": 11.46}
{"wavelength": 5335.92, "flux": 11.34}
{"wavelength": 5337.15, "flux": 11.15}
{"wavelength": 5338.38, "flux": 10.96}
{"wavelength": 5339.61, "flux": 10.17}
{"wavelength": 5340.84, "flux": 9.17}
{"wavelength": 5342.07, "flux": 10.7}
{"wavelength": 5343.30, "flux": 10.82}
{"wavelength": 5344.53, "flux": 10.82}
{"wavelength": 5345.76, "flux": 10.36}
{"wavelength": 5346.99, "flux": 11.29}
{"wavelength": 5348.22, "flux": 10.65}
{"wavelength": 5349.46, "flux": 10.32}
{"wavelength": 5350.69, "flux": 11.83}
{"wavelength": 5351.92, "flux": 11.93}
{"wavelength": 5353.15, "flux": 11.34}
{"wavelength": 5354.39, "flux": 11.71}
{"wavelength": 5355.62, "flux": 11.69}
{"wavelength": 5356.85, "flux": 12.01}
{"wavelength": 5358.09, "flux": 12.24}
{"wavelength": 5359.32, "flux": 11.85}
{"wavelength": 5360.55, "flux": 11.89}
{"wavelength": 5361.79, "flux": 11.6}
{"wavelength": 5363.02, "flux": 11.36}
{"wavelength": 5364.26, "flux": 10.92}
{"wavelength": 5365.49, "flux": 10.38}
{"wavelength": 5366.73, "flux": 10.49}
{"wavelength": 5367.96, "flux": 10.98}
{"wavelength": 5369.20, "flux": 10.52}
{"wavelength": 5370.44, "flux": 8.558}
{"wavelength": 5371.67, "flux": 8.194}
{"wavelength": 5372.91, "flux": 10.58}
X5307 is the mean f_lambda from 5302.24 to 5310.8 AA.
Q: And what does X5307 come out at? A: 11.8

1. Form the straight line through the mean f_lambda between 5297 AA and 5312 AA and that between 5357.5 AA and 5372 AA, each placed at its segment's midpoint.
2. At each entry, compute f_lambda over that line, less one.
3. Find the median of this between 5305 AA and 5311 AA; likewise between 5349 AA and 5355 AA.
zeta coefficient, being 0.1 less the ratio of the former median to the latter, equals -1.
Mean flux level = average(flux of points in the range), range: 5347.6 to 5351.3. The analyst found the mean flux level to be 10.9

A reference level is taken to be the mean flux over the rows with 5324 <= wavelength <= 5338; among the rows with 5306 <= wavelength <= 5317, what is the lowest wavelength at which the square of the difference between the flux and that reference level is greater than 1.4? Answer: 5306.52 AA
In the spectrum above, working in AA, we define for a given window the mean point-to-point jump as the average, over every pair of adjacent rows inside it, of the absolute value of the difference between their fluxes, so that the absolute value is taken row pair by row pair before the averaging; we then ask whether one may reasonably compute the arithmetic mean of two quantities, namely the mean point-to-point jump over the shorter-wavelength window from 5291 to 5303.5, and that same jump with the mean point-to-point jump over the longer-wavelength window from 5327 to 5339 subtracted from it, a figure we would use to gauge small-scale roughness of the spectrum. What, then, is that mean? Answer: 0.37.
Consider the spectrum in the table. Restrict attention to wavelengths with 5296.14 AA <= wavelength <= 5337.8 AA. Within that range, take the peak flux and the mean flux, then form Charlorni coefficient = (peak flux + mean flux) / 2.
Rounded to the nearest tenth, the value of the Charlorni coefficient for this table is 11.5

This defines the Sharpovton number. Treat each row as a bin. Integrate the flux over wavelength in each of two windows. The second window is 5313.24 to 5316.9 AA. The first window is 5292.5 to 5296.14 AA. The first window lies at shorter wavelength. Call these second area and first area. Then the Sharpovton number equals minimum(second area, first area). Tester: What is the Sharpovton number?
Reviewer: 41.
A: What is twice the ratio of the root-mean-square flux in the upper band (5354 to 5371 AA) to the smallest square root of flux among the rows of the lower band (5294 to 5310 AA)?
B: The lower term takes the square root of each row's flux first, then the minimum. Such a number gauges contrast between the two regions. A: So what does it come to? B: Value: 7.7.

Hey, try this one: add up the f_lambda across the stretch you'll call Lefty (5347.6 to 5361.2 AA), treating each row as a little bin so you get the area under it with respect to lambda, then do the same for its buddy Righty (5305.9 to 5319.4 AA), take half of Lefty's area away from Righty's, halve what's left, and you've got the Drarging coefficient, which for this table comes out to 39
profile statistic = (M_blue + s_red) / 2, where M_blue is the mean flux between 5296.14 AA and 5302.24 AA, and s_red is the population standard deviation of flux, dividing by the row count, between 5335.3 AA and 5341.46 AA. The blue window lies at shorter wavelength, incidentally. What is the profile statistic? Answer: 5.3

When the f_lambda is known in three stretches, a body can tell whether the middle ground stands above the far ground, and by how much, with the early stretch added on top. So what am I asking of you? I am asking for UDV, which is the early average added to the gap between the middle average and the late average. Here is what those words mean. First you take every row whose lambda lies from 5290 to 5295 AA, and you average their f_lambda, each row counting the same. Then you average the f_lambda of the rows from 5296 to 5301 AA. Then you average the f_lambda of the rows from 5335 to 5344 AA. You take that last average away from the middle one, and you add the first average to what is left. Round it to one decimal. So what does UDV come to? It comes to 10.8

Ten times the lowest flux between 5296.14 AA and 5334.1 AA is 67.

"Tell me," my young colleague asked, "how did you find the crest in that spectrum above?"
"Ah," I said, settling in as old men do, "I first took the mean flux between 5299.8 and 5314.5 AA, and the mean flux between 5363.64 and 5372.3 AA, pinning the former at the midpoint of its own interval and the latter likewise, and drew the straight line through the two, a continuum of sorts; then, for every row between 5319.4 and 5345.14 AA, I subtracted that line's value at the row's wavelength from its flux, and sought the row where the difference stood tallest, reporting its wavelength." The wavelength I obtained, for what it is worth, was 5334.70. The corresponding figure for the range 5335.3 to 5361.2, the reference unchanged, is 5358.09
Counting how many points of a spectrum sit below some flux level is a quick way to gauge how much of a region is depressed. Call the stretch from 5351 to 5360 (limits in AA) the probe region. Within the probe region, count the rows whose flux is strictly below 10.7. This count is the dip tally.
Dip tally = 0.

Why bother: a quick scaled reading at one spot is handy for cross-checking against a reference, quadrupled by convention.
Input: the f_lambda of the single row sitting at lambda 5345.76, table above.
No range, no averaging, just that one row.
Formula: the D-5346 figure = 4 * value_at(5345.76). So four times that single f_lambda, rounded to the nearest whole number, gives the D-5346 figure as 41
